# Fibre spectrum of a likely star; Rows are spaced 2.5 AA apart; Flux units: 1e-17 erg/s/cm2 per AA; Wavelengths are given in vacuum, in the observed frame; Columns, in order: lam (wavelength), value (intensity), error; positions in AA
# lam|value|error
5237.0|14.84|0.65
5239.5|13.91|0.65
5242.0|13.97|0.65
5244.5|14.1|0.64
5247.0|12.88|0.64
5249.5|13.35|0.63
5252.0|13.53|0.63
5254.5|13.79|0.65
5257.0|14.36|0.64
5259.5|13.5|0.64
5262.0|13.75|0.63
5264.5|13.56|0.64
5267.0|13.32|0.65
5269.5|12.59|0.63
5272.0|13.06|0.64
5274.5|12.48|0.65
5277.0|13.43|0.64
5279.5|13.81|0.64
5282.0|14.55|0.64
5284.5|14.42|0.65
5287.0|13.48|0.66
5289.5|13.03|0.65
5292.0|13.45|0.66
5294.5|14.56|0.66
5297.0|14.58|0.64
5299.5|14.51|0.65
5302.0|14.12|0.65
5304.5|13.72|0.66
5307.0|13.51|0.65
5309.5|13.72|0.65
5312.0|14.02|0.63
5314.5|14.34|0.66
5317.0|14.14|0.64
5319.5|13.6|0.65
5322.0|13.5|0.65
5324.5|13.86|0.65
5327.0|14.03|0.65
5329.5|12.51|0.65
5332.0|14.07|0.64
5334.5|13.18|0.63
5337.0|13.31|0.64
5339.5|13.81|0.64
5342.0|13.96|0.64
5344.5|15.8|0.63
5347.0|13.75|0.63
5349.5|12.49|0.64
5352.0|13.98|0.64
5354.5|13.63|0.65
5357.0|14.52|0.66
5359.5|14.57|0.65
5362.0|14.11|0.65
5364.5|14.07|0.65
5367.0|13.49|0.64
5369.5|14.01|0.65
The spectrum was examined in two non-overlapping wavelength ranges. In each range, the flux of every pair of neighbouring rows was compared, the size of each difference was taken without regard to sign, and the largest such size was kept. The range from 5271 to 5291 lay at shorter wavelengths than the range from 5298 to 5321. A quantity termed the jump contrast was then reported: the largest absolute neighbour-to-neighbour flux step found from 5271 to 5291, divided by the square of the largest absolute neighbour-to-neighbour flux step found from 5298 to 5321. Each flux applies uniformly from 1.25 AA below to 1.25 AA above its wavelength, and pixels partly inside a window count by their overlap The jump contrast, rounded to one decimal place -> 3.3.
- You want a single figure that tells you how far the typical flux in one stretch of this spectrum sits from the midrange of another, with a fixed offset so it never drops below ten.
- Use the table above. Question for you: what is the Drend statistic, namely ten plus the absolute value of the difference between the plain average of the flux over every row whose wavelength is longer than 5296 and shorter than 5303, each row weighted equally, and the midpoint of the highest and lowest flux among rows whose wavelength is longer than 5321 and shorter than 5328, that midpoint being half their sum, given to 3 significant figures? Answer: 10.6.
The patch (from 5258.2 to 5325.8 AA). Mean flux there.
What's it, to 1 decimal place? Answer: 13.7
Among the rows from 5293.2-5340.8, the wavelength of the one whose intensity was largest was 5297.0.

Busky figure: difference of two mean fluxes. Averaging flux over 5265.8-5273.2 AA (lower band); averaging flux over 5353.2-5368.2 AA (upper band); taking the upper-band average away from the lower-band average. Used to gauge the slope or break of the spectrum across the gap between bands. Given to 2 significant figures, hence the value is -1.1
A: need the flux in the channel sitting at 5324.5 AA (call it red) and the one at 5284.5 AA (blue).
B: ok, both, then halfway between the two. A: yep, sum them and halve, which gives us 14.1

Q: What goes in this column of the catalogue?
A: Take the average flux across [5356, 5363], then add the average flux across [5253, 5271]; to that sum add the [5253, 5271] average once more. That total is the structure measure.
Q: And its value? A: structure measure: 41.5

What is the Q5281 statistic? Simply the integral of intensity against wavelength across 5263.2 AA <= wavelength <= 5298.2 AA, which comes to 476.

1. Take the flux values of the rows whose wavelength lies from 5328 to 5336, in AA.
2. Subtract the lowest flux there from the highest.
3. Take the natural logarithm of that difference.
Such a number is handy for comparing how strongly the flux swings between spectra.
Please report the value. 0.4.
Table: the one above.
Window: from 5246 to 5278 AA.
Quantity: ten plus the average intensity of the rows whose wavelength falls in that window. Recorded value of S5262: 23.4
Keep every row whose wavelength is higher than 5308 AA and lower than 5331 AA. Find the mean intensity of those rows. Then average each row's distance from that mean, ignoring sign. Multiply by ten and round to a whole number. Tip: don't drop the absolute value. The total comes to 4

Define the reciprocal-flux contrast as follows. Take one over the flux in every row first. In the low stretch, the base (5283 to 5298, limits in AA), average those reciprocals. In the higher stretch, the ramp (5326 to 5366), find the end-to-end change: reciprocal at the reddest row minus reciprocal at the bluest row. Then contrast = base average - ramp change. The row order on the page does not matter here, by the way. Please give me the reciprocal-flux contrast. 0.0722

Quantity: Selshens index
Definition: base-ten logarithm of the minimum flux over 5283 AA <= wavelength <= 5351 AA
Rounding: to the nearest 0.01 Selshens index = 1.10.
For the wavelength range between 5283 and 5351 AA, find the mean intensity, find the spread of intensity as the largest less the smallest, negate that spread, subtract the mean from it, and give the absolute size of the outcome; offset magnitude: 17.1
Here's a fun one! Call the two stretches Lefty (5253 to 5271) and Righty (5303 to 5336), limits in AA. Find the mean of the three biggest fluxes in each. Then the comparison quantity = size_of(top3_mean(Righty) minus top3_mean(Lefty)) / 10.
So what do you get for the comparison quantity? 0.022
